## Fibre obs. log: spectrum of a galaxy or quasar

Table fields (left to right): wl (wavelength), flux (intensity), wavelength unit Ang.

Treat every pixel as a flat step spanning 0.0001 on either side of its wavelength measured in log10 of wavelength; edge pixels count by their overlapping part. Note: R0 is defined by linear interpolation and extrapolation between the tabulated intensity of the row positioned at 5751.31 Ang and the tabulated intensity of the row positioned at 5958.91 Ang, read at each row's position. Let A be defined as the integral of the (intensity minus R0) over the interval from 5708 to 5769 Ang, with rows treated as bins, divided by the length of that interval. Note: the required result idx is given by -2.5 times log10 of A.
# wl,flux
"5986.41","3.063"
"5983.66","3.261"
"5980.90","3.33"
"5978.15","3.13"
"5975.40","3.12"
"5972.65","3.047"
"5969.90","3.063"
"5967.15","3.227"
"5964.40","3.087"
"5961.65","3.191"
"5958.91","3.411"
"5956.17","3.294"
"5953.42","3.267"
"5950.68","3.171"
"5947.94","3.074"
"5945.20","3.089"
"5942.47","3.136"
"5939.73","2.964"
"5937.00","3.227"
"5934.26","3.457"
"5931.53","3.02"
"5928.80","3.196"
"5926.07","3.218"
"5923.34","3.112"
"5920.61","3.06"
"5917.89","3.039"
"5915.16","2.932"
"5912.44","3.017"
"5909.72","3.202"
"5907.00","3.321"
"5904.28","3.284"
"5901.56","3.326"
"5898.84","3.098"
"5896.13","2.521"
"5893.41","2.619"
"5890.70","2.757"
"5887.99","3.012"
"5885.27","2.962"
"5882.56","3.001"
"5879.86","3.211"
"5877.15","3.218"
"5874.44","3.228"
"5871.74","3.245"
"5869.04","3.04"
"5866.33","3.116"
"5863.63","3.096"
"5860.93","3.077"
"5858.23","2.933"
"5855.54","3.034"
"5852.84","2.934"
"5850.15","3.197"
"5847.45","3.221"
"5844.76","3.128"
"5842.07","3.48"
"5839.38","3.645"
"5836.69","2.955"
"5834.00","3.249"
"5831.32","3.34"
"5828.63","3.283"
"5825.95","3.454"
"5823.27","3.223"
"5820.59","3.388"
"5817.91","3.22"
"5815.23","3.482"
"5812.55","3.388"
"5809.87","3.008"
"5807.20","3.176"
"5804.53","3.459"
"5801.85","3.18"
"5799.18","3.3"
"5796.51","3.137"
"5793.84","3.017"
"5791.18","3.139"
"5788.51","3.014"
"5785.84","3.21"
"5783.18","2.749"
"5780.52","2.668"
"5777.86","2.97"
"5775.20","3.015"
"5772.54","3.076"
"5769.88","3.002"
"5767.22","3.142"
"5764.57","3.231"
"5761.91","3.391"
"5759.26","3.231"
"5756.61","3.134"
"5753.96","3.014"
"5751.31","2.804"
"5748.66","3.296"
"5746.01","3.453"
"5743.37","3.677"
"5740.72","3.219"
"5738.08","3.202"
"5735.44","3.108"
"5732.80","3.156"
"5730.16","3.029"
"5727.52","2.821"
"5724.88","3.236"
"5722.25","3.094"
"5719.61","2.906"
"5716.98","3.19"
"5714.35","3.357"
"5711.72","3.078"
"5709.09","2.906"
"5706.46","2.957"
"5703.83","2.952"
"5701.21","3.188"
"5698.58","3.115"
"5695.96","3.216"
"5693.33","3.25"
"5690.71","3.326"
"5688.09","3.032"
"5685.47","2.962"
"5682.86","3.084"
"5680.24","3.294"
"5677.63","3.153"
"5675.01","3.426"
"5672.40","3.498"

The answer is 1.01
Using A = 0.39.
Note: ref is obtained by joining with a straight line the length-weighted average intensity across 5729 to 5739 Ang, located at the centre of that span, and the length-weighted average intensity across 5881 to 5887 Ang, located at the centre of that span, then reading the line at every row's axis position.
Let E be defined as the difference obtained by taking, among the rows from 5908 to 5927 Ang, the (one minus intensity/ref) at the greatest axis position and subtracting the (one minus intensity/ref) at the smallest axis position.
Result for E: -0.01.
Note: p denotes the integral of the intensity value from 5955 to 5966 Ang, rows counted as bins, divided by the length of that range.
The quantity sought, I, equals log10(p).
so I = 0.511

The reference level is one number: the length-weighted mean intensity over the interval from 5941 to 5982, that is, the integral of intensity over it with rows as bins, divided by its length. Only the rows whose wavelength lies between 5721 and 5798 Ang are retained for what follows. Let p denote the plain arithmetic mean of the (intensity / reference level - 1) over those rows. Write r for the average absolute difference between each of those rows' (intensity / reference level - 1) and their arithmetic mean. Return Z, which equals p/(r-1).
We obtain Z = 0.021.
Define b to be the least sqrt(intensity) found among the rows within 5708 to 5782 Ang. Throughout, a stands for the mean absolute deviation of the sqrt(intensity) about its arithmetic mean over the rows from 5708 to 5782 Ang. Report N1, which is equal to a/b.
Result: 0.027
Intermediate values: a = 0.045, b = 1.63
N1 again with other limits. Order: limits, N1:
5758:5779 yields 0.019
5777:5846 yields 0.030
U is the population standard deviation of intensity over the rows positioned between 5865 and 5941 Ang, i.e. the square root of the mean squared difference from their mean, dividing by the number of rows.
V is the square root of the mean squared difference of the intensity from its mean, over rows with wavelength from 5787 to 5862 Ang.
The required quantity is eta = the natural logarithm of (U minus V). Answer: -4.0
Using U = 0.2035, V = 0.185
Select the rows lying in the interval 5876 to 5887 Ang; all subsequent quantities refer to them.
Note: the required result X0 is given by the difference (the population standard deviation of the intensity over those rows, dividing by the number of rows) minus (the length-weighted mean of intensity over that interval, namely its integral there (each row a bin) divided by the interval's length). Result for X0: -2.97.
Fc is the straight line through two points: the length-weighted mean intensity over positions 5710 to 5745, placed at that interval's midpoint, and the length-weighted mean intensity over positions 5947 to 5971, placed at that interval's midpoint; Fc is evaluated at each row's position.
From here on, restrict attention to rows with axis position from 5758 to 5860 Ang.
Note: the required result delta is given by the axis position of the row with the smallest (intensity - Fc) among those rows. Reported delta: 5780.52 Ang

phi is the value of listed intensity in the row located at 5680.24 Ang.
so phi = 3.294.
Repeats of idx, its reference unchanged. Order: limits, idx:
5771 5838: 1.72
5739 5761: 0.91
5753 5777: 1.34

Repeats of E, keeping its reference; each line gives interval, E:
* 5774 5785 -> 0.08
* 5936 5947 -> 0.04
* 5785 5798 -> 0.02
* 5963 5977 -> -0.01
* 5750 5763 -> -0.19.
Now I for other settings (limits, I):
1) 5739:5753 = 0.516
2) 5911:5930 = 0.489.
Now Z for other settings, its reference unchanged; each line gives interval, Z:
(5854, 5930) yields 0.035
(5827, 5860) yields -0.008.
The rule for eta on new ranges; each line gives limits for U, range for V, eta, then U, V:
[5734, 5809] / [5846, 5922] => -3.9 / 0.2104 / 0.190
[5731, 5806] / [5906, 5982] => -2.5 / 0.2103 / 0.127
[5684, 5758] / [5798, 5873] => -4.8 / 0.1894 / 0.181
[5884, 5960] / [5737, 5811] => -9.7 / 0.2119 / 0.212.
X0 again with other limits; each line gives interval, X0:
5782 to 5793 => -2.86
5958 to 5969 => -3.10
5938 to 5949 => -3.01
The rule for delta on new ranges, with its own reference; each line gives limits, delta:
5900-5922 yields 5915.16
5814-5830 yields 5817.91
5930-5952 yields 5939.73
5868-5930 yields 5896.13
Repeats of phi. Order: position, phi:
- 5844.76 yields 3.128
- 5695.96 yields 3.216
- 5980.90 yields 3.33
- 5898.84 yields 3.098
